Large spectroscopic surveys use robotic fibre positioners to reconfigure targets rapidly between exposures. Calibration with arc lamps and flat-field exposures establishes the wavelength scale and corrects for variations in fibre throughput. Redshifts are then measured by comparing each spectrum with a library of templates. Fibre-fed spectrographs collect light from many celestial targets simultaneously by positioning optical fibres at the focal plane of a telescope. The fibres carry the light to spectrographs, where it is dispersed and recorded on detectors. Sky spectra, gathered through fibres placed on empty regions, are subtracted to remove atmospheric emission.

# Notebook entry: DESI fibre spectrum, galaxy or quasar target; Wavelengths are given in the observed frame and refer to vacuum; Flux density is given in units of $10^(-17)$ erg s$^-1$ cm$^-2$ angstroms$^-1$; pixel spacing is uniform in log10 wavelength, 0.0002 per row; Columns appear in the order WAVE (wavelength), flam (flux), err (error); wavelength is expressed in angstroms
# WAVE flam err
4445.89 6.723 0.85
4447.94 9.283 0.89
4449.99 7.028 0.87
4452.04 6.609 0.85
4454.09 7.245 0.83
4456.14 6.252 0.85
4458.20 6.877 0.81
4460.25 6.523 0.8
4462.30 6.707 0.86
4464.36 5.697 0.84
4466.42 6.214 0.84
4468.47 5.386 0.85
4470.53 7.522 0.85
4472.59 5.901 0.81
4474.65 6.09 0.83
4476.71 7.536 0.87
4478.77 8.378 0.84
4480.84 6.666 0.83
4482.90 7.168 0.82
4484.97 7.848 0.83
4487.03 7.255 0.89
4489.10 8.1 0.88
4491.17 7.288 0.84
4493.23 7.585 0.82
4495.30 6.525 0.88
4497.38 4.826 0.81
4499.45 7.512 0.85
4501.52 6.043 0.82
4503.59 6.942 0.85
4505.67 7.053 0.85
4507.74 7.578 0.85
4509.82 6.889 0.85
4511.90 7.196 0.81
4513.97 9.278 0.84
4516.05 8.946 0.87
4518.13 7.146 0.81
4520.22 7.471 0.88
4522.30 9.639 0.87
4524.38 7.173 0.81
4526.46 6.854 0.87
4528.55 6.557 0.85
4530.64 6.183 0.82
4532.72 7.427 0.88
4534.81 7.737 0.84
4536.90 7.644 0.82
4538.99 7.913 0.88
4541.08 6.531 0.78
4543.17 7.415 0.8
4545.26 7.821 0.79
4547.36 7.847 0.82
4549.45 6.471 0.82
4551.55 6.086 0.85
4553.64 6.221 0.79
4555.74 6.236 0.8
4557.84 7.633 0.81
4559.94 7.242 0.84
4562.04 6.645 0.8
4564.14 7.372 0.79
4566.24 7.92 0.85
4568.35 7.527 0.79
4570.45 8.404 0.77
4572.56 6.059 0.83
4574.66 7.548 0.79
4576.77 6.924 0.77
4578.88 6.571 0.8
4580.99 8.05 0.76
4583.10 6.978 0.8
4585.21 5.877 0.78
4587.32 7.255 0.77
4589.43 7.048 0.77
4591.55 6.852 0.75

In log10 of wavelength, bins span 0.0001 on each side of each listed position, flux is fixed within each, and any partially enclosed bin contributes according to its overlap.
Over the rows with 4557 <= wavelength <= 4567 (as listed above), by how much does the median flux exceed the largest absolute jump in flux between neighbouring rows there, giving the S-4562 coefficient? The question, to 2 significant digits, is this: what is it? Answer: 6.6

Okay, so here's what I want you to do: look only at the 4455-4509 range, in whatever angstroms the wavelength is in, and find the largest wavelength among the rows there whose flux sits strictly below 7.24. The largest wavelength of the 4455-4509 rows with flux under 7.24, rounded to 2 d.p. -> 4505.67 angstroms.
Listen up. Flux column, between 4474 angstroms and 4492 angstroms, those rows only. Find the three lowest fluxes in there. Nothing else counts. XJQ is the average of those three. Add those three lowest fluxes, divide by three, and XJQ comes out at 6.6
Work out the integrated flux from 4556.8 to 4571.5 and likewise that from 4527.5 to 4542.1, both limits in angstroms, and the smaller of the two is 104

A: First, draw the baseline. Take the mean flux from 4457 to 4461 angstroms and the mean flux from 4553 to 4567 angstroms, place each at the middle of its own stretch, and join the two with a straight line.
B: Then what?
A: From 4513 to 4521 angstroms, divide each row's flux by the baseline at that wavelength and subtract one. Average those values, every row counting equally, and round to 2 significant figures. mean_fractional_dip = 0.19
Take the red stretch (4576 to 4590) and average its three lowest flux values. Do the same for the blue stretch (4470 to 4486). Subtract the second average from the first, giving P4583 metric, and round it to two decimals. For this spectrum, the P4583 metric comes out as 0.24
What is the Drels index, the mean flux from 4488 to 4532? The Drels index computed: 7.28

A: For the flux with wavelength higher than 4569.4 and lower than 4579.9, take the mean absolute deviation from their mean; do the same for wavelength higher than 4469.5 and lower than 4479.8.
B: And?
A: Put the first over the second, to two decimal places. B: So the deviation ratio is 0.80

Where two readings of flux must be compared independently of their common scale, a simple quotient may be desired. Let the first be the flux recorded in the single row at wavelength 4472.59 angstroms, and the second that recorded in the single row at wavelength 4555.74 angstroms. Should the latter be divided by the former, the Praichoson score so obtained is 1.06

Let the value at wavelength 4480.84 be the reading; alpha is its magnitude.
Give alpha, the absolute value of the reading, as 6.7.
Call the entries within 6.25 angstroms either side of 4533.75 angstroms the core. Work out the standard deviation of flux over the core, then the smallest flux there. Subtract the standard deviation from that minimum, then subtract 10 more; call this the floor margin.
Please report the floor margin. -4.5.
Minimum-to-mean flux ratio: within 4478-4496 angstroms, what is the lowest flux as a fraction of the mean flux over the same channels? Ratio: 0.879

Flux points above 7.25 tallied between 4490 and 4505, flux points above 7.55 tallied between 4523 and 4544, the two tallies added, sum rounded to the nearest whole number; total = 6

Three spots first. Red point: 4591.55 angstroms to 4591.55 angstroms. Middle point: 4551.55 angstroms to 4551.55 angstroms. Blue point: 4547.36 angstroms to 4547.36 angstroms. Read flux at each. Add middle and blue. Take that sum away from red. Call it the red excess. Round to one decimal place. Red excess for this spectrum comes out -7.1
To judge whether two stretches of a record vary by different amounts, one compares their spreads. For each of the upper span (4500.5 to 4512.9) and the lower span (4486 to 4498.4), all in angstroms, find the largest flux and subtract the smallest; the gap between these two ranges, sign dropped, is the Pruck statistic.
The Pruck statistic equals 1.7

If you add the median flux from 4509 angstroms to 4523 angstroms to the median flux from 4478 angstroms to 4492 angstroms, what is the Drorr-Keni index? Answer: 14.8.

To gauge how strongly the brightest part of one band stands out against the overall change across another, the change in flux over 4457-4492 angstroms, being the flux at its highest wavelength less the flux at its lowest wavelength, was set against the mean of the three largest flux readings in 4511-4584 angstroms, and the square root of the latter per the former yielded 4.8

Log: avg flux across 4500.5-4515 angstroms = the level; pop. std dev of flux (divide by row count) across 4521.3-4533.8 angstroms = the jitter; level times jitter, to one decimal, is 8.1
